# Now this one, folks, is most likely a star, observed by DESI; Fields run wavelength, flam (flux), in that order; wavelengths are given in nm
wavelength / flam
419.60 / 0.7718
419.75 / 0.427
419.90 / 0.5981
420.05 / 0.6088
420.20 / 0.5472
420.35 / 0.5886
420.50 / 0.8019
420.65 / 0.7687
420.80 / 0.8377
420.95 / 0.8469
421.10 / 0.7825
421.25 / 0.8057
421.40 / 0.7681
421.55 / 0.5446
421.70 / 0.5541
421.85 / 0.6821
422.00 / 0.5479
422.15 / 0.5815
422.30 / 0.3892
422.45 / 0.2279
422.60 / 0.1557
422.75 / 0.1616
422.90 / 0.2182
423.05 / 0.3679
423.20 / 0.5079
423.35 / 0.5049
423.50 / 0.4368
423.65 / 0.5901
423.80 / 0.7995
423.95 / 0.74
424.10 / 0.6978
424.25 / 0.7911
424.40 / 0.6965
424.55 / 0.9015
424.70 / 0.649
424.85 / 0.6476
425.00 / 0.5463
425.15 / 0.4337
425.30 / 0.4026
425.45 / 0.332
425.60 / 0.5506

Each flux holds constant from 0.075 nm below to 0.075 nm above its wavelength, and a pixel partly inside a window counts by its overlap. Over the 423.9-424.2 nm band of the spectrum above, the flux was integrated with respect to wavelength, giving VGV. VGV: 0.22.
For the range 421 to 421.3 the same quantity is 0.24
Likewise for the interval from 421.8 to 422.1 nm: 0.18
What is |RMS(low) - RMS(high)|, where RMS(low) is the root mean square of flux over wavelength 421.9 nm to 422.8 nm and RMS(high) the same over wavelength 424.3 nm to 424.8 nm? 0.37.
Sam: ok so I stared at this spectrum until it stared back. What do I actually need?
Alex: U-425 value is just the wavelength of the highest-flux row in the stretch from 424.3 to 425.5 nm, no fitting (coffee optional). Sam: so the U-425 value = 424.55 nm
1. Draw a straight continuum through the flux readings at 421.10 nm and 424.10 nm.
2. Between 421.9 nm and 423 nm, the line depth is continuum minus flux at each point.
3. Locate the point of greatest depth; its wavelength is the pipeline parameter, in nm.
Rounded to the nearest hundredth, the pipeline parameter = 422.60 nm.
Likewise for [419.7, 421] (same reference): 419.75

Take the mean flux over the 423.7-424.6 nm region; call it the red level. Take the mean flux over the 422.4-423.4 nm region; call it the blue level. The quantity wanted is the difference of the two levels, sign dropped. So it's 0.46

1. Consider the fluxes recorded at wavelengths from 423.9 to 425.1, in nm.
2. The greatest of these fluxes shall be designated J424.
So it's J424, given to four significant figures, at 0.9015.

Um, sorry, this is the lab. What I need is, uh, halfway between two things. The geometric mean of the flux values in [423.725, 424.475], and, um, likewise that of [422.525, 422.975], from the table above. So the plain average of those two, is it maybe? 0.46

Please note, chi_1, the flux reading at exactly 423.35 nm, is 0.5049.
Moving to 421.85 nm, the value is 0.6821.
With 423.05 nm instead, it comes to 0.3679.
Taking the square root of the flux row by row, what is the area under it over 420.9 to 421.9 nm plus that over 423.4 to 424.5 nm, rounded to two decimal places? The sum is 1.74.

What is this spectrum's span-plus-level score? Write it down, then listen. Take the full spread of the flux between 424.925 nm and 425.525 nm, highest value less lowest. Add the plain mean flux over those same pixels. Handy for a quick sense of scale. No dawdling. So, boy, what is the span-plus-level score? 0.64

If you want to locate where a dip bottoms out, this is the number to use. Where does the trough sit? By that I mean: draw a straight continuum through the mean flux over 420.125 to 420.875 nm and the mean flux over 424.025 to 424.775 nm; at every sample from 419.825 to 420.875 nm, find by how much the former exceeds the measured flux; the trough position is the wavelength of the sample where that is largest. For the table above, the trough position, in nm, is 420.20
